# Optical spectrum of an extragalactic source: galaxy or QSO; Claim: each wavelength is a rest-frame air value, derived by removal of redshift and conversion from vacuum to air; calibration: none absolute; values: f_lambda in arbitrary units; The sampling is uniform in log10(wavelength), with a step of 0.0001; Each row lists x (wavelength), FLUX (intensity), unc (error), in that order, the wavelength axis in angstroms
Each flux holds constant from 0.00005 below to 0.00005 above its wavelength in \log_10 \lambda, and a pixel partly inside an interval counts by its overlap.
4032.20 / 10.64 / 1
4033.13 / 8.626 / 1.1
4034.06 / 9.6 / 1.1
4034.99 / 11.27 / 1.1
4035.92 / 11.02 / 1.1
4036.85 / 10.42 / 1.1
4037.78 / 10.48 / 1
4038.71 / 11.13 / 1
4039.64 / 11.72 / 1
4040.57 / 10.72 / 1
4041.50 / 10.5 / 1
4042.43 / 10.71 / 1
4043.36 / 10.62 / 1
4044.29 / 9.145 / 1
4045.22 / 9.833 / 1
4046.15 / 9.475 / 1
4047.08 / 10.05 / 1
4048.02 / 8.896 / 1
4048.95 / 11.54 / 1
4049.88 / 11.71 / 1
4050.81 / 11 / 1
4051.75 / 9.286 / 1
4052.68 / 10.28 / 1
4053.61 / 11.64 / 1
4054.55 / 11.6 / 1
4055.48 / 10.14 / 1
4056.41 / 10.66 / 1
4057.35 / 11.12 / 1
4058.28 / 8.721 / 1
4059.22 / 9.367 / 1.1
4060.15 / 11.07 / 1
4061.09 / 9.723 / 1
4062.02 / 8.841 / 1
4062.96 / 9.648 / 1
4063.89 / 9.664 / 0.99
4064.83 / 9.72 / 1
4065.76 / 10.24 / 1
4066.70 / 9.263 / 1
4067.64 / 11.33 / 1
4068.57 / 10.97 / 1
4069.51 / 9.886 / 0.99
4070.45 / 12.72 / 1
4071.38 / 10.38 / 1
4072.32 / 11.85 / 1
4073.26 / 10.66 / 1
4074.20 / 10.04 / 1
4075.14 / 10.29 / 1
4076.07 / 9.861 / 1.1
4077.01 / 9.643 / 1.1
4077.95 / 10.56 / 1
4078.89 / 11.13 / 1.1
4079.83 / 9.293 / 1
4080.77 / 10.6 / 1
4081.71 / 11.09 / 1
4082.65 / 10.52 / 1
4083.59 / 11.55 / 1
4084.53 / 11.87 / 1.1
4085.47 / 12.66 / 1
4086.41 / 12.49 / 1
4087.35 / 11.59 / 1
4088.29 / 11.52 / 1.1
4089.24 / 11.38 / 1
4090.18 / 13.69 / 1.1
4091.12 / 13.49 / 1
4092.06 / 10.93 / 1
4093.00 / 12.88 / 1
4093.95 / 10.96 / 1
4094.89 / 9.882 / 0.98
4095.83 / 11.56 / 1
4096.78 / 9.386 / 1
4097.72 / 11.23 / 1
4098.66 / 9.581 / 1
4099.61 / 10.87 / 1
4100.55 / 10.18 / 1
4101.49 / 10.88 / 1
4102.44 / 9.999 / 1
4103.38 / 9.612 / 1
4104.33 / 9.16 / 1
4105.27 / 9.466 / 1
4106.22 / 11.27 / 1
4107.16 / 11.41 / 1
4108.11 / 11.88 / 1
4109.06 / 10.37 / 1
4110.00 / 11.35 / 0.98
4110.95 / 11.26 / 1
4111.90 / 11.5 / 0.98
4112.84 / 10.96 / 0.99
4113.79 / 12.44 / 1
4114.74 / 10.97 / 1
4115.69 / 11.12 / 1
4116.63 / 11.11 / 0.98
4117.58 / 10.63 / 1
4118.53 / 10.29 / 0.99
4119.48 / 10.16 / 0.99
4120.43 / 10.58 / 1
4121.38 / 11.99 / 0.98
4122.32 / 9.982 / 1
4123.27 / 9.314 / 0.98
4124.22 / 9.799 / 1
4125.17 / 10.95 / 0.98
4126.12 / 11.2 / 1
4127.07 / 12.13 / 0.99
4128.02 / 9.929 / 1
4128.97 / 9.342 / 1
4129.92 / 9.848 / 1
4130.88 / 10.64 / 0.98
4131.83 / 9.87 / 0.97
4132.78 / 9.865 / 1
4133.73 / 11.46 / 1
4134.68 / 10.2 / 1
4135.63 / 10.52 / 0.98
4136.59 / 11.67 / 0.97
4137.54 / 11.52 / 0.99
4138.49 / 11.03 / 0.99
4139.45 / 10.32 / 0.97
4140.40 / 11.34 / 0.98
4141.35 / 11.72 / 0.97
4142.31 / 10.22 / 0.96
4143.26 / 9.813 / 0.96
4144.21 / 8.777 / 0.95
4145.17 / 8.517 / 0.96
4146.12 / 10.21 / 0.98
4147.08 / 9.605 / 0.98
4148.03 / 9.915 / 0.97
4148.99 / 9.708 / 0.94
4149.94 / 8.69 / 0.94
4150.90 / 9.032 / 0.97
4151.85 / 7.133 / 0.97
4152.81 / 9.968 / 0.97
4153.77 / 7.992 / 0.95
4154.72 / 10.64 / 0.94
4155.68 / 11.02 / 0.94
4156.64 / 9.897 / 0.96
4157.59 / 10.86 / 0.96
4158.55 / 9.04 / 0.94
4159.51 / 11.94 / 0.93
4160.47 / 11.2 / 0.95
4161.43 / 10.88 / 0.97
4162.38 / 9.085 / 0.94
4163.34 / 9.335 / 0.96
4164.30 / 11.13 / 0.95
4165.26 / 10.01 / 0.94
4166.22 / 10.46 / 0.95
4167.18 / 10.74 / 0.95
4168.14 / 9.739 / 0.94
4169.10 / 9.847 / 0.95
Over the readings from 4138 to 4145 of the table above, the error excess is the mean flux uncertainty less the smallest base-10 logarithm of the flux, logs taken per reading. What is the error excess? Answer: 0.025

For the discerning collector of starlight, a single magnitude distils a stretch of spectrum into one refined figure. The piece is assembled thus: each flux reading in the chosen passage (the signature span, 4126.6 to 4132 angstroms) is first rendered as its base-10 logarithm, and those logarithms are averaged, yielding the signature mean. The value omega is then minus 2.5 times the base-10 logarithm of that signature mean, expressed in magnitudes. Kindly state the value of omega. -0.012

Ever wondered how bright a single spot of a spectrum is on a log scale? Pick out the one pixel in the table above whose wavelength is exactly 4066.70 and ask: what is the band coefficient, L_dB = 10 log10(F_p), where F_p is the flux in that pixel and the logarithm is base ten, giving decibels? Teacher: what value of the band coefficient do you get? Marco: 9.67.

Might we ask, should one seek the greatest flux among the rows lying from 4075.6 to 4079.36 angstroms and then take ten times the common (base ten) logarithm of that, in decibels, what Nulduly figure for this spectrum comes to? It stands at 10.5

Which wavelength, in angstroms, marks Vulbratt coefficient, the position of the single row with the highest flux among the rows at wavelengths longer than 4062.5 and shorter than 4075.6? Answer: 4070.45 angstroms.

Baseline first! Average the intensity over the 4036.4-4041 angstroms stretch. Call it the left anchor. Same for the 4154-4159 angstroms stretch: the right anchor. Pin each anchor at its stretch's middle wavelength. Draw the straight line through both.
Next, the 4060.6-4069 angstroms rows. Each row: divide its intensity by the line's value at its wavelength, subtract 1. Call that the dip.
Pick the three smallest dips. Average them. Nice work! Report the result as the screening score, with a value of -0.14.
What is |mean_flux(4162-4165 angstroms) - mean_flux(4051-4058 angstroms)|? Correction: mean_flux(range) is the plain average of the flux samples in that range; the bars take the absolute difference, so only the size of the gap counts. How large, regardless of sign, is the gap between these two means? 0.8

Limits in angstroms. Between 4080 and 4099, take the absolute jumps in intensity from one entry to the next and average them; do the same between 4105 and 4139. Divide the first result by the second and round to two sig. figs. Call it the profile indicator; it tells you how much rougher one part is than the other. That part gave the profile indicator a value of 1.5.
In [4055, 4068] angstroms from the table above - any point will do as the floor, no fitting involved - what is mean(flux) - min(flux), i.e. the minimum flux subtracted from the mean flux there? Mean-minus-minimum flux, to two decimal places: 1.24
